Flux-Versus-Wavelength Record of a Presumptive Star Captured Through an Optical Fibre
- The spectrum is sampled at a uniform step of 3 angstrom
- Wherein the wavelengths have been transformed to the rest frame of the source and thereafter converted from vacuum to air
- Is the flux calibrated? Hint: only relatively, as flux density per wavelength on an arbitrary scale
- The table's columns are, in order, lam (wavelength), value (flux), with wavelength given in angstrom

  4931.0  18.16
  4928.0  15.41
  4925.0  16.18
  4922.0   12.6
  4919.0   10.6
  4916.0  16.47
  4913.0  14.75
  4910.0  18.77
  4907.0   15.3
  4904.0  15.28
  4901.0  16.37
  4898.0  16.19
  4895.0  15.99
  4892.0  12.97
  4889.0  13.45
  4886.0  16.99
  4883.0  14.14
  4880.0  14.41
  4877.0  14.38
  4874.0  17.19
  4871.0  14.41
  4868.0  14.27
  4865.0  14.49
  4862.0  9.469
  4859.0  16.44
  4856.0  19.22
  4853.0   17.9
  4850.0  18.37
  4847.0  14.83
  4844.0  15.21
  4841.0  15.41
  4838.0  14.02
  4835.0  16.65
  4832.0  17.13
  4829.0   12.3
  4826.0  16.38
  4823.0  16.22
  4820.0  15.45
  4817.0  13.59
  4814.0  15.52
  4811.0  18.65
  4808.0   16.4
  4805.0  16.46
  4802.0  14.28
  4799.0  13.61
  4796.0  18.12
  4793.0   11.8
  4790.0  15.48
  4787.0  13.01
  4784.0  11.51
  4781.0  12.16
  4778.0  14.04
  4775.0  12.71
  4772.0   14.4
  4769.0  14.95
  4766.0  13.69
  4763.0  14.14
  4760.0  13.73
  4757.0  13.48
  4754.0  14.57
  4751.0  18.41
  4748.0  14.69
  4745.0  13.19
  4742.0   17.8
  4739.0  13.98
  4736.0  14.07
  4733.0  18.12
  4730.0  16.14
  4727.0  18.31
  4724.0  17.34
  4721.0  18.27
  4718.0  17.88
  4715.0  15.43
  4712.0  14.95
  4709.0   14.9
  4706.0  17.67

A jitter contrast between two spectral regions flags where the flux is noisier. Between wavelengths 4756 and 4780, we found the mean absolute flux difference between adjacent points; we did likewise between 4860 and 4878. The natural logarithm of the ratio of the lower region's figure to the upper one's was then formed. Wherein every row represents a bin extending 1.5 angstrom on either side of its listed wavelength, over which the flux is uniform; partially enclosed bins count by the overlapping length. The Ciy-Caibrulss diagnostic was -1.0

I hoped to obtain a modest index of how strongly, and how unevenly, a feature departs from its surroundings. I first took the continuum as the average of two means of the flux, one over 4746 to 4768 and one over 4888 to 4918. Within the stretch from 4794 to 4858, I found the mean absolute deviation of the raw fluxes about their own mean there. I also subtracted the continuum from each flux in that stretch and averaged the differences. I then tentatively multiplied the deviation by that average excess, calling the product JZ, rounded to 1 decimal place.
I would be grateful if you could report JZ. 1.3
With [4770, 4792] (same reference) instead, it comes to -2.0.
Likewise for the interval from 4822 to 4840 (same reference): 0.5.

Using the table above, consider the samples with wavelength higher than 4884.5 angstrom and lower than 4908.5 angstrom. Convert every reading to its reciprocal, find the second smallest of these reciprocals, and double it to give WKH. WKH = 0.122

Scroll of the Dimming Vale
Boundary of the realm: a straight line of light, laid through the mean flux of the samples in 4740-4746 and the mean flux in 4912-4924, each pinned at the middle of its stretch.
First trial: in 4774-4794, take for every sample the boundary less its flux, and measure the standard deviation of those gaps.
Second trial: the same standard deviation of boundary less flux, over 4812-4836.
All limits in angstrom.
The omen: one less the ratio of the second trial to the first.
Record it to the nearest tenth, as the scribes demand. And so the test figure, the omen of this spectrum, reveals -0.2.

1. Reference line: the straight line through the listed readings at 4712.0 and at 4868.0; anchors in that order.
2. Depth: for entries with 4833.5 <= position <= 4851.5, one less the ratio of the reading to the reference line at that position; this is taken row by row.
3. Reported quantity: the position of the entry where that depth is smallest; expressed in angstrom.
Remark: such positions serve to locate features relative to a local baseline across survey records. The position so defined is 4850.0 angstrom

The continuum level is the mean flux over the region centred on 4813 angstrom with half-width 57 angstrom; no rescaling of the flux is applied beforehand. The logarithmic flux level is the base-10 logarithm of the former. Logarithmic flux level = 1.17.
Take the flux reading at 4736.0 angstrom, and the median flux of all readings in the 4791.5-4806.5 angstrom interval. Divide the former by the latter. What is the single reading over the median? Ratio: 0.99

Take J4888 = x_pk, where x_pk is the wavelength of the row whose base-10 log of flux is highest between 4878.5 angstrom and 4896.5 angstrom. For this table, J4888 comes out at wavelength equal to 4886.0 angstrom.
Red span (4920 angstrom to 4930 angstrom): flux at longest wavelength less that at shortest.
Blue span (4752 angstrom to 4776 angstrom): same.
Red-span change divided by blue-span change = -1.5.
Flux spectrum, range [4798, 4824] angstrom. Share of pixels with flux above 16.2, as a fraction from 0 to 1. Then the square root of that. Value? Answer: 0.667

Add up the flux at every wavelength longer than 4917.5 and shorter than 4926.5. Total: 39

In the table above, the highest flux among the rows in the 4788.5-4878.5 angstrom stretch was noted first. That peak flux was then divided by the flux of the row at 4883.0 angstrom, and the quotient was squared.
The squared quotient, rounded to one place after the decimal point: 1.8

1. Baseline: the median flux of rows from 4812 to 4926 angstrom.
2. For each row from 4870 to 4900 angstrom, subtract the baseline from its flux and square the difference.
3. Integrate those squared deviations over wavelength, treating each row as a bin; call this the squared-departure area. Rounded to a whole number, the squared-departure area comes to 62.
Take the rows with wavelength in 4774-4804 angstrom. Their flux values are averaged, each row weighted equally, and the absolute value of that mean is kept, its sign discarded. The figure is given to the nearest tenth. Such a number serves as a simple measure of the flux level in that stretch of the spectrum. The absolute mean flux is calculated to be 13.7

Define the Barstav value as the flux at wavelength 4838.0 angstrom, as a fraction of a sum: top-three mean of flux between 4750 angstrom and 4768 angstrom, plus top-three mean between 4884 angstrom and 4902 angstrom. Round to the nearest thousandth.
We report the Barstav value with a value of 0.435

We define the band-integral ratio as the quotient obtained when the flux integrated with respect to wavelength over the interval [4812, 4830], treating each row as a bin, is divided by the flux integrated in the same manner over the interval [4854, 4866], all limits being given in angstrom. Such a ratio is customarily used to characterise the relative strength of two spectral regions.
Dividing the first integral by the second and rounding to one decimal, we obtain 1.5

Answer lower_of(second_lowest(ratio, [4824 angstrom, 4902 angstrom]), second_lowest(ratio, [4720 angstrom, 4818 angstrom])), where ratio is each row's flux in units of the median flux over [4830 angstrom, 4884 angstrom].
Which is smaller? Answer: 0.786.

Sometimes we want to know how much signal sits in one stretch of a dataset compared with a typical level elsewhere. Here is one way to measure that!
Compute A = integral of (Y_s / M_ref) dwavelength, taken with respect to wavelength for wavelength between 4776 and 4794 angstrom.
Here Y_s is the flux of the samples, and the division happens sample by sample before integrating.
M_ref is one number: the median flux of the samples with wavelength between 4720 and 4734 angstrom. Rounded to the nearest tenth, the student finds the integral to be 12.9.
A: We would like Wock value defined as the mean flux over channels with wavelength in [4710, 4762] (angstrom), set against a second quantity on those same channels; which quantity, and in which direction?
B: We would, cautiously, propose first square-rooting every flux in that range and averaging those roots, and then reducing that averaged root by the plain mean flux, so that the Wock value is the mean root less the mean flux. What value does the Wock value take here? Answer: -11.9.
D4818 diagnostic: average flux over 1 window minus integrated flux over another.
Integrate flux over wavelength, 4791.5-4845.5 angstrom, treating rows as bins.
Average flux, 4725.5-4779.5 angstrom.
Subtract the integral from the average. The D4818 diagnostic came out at -817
